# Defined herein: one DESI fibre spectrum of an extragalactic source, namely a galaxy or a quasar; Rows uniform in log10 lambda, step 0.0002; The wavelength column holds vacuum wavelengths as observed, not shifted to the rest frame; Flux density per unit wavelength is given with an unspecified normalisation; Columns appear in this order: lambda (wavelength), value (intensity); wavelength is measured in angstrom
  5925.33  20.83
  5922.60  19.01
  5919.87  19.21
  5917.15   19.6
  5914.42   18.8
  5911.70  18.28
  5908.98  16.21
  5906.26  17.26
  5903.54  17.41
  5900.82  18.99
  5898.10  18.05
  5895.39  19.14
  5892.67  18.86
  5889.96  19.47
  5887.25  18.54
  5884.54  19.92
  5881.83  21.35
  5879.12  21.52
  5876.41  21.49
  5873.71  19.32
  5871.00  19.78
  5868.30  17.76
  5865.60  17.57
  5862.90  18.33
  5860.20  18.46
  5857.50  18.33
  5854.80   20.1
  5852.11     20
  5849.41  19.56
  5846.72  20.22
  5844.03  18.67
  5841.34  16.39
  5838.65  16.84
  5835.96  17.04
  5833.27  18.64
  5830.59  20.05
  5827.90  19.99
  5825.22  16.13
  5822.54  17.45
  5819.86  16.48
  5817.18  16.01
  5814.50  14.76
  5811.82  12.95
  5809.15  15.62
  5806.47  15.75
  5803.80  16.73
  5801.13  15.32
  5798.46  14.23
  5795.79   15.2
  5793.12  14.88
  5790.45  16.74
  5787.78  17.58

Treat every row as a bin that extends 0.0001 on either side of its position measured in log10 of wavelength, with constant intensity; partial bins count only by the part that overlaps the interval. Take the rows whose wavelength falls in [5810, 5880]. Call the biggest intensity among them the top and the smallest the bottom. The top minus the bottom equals 8.6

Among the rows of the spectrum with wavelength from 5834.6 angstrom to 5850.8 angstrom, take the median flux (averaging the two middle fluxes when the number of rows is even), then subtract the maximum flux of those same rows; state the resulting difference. -2.4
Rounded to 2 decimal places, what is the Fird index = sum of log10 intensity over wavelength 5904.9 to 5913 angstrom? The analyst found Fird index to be 3.71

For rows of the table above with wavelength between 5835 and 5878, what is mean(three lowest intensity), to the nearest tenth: 16.8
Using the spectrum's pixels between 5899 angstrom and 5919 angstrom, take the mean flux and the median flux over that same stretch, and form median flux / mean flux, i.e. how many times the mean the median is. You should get 1.01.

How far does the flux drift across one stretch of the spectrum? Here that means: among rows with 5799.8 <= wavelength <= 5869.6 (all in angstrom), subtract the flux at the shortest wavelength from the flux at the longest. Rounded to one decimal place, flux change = 2.4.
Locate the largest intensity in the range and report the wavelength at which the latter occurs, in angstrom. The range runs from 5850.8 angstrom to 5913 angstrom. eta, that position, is 5879.12 angstrom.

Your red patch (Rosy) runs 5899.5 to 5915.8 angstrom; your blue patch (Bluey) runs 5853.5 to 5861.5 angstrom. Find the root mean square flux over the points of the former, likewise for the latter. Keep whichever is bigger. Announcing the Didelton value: 19.0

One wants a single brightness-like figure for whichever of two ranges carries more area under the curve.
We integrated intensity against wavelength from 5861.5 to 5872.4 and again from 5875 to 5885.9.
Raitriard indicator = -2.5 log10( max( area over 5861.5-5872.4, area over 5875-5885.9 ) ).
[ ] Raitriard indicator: -5.90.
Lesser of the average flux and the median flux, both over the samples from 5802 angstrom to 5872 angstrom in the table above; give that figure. 17.7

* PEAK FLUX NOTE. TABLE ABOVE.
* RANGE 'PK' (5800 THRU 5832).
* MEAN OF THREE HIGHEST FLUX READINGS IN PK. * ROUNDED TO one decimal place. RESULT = 19.2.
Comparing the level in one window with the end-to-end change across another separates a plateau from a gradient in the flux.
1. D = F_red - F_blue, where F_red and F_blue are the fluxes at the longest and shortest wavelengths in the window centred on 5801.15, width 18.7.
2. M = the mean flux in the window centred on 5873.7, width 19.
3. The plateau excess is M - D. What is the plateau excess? 19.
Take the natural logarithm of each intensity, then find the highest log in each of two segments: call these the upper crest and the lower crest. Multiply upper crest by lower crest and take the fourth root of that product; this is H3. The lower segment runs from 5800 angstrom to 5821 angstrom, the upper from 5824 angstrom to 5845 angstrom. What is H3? 1.70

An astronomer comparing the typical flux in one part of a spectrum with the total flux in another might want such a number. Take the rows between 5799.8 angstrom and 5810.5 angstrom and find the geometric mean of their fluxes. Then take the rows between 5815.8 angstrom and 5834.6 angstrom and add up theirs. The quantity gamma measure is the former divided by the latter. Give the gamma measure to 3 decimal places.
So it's 0.127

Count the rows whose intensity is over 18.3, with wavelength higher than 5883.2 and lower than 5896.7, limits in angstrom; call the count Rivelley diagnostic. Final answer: 5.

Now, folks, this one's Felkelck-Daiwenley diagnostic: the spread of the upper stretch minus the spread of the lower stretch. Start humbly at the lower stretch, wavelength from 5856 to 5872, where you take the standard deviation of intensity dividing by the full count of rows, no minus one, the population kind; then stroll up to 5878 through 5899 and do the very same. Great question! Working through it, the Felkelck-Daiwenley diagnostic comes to 0.5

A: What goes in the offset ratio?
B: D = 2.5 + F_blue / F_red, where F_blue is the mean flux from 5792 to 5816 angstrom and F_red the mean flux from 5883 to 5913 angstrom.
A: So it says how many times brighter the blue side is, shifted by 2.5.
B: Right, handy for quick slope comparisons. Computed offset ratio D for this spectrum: 3.32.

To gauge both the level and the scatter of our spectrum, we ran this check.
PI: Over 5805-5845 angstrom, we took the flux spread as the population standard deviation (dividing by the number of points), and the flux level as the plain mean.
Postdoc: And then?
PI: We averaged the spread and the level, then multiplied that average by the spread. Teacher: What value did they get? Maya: 17.2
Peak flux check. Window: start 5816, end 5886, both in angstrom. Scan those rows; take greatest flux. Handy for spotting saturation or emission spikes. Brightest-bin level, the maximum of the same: 21.52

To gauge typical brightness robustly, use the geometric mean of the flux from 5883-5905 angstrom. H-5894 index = 18.8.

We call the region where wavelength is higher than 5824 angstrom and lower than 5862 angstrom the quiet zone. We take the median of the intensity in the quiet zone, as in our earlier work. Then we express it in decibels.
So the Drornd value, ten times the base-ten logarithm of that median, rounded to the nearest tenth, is 12.7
